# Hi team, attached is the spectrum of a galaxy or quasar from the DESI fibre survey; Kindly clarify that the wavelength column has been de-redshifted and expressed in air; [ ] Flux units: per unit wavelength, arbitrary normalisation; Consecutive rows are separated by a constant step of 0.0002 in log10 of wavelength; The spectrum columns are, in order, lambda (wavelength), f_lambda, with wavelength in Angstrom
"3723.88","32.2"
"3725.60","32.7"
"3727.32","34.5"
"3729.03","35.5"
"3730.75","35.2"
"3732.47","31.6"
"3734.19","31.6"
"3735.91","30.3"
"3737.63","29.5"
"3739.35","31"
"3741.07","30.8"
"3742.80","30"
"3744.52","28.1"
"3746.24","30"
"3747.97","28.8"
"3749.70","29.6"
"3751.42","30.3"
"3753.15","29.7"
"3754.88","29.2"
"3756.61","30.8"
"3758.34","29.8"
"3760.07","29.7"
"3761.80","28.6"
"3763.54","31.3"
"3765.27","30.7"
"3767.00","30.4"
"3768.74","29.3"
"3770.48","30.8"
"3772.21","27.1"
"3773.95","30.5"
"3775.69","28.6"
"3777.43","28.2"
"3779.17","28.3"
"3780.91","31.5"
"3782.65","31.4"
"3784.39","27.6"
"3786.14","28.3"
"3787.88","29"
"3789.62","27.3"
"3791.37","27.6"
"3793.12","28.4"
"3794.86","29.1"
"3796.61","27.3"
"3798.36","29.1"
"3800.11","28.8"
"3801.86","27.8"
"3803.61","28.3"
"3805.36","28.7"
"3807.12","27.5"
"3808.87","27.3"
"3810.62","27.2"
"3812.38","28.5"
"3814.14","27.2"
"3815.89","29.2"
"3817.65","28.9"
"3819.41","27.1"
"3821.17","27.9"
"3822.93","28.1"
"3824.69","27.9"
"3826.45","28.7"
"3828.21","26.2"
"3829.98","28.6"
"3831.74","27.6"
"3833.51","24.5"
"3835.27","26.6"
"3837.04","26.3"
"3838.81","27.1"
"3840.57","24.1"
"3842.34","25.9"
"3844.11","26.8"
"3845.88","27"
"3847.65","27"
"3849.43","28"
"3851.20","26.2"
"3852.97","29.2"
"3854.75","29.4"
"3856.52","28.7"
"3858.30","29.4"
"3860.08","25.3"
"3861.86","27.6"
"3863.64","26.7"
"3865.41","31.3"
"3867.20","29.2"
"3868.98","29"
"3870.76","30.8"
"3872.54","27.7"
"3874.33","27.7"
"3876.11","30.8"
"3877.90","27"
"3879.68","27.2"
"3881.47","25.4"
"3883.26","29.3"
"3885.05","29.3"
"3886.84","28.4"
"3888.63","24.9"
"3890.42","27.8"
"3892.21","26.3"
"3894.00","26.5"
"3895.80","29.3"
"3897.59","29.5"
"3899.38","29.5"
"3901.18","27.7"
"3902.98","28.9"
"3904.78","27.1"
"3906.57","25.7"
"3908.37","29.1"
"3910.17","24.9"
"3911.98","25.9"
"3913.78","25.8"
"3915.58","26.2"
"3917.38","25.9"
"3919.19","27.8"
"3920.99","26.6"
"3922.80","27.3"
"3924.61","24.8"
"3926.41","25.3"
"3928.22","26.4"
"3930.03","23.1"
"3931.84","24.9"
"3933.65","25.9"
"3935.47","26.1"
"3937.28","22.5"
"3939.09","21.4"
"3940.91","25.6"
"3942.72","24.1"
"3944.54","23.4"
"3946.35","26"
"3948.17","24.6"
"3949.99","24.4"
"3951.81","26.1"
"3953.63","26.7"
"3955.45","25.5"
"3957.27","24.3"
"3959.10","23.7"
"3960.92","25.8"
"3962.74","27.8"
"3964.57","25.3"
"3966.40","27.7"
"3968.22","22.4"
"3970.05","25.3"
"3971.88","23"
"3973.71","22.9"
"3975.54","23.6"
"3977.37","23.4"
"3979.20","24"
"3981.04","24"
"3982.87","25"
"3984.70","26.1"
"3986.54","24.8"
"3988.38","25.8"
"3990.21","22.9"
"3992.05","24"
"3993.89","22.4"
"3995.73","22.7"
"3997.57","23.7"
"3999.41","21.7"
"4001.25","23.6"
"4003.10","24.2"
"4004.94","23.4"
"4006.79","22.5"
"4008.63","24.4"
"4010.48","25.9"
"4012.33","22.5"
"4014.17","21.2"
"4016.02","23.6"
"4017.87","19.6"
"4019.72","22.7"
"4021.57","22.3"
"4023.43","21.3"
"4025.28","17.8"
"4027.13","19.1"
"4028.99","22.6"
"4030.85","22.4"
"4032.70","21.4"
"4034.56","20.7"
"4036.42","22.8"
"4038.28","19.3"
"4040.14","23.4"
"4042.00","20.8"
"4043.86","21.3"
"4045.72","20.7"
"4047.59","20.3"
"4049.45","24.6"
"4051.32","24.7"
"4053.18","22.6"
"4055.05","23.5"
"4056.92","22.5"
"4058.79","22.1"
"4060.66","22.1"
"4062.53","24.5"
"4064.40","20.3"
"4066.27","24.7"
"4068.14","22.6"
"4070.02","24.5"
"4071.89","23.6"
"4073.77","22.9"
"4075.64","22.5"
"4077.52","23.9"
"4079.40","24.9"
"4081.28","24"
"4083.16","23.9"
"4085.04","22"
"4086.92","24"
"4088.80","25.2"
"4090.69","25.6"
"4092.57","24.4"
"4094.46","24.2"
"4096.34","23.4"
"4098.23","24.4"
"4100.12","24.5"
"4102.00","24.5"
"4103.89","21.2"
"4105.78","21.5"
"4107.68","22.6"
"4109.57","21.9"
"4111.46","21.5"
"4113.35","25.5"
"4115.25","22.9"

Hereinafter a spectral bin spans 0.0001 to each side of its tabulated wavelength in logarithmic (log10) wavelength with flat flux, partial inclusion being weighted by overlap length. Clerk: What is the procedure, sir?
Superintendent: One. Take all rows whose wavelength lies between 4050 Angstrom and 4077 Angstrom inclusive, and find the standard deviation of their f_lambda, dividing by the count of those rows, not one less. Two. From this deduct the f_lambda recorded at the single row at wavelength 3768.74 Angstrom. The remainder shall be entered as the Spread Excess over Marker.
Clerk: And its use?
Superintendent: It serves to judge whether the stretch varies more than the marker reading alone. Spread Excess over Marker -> -28.1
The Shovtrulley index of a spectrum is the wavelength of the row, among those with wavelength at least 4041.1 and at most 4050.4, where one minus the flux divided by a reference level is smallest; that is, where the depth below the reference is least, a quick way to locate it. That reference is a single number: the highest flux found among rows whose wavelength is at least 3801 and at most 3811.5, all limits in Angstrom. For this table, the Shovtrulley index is 4049.45 Angstrom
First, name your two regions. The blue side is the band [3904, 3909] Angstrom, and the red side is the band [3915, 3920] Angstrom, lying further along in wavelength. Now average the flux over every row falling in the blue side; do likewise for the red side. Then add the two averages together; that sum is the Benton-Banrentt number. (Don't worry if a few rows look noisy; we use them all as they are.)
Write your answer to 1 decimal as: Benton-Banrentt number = 53.9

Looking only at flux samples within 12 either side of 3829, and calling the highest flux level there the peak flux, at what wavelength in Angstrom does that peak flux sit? 3817.65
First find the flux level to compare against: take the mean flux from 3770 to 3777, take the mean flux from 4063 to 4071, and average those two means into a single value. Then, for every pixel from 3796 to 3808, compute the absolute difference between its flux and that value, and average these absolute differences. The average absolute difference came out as 2.1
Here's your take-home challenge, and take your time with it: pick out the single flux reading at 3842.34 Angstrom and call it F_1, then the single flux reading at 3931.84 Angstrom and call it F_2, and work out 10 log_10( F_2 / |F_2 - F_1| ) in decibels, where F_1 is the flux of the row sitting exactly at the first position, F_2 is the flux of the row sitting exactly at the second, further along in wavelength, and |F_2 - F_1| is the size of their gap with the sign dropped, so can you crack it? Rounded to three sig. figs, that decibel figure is 14.0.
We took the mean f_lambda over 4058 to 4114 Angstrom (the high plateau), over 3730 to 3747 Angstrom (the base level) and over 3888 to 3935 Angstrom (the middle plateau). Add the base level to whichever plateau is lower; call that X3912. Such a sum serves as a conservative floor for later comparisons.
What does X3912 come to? 54.2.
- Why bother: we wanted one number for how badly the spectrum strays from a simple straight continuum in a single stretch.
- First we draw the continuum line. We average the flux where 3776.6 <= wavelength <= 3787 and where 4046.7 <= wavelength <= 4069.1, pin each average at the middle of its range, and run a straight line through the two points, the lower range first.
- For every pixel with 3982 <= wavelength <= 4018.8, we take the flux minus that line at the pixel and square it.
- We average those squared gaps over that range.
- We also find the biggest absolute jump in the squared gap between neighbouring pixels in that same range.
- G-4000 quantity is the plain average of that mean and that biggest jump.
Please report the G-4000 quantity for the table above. 10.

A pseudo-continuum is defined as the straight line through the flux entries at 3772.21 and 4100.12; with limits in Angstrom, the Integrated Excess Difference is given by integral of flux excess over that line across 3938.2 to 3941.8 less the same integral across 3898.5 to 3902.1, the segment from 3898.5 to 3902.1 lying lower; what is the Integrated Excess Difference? -17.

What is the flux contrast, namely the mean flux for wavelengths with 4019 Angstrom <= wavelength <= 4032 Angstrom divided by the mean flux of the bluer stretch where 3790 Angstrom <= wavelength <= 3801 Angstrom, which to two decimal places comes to 0.75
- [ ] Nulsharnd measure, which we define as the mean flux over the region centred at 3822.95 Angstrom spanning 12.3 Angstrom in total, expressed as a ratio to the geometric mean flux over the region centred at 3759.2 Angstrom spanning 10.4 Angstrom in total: 0.93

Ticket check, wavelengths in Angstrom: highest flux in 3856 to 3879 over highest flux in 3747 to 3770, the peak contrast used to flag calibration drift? 1.00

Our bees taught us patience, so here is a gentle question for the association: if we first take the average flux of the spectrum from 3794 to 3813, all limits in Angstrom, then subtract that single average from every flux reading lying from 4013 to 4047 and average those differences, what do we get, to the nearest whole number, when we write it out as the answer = -7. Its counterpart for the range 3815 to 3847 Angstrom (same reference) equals -1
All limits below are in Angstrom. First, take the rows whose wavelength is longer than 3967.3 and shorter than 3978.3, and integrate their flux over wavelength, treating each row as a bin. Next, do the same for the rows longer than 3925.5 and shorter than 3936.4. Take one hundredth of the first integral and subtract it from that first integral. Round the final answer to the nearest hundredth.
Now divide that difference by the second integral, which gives 0.93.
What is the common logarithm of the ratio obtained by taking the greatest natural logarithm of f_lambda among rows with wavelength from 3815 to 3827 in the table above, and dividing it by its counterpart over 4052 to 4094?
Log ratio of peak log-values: 0.017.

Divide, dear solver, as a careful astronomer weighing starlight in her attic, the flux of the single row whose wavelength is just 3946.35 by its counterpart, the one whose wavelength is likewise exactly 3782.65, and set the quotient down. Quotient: 0.83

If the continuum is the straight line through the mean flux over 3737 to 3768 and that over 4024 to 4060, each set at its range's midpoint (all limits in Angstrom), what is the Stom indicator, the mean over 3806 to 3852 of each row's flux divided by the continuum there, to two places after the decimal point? 0.98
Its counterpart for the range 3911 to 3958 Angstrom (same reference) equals 1.02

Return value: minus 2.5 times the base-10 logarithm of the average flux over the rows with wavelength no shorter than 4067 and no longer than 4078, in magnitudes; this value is -3.42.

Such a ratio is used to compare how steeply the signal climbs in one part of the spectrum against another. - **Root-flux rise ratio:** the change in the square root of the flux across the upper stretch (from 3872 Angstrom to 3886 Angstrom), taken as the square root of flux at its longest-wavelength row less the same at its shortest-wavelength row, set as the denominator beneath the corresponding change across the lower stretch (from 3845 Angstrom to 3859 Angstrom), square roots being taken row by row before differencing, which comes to 1.5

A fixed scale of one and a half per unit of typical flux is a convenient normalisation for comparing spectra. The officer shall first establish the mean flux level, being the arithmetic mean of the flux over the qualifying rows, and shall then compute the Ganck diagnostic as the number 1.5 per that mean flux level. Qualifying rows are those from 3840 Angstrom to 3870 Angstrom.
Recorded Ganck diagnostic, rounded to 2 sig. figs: 0.054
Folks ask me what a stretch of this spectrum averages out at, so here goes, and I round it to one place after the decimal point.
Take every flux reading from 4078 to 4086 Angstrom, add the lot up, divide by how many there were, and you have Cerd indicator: 23.7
